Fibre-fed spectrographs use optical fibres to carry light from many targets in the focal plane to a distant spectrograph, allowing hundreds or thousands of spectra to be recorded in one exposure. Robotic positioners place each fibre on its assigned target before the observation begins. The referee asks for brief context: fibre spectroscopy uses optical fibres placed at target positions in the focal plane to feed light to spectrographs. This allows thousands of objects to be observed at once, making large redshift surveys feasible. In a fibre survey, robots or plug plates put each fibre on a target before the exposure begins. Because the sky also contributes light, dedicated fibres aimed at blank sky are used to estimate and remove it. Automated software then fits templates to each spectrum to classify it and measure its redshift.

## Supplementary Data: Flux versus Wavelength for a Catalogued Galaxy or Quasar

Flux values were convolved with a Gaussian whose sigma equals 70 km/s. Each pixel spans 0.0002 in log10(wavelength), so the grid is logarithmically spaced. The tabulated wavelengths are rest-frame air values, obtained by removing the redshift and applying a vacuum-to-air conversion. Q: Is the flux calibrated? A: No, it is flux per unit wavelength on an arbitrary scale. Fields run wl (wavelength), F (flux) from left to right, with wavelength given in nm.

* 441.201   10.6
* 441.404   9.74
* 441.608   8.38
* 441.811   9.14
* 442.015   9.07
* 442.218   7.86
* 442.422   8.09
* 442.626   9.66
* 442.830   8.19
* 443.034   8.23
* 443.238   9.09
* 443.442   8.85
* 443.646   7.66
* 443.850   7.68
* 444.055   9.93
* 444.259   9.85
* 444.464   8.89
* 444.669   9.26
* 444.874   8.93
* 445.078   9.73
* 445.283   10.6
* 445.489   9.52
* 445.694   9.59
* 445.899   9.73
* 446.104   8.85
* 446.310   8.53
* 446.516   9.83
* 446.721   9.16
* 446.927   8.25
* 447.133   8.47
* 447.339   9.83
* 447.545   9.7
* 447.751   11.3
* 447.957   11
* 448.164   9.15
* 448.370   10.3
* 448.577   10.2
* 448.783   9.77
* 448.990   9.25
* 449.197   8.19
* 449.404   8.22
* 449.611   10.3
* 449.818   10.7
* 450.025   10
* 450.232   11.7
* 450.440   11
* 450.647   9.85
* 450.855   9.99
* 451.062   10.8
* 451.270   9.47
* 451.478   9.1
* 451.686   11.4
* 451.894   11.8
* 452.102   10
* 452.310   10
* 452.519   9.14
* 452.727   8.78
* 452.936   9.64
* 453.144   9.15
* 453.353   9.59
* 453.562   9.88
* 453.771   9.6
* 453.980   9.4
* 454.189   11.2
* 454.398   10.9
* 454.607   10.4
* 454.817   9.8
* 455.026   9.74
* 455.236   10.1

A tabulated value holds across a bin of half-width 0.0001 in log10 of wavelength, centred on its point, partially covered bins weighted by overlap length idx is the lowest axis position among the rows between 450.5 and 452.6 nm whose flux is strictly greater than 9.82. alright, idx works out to 450.647 nm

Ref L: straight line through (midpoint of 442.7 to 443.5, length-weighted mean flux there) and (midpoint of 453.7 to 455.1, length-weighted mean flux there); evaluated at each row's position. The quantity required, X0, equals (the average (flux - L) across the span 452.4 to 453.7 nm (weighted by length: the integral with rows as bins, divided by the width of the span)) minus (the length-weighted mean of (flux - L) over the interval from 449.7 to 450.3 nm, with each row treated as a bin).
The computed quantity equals -1.8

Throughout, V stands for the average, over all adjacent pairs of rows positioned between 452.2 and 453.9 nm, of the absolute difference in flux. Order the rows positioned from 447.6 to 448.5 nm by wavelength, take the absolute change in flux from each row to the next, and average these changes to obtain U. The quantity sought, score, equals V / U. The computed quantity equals 0.5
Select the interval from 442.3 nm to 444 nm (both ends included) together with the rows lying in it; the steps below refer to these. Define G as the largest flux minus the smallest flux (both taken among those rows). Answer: 2.0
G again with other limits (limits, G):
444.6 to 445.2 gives 0.8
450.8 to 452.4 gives 2.7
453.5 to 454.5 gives 1.8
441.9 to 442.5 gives 1.2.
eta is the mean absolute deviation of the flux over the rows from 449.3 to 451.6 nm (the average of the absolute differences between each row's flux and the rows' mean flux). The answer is 0.725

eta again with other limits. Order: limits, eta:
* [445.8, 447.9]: 0.713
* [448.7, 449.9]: 0.852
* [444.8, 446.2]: 0.398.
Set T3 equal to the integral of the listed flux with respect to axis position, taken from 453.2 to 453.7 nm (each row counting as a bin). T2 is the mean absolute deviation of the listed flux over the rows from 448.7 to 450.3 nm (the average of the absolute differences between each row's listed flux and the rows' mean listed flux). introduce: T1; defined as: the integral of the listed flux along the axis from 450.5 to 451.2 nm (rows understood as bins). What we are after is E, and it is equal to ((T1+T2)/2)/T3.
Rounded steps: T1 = 7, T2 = 0.9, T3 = 4.8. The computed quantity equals 0.8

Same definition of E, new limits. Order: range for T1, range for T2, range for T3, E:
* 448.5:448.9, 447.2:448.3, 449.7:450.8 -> 0.2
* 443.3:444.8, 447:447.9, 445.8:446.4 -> 1.3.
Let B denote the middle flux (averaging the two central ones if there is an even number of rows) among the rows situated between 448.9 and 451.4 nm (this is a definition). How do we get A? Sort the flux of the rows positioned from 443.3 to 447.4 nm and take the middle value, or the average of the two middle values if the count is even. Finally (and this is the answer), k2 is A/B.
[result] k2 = 0.92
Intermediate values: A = 9.2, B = 10.0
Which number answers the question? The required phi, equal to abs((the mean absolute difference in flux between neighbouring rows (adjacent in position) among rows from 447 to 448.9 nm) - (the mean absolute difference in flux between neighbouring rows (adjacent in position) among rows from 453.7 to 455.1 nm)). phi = 0.29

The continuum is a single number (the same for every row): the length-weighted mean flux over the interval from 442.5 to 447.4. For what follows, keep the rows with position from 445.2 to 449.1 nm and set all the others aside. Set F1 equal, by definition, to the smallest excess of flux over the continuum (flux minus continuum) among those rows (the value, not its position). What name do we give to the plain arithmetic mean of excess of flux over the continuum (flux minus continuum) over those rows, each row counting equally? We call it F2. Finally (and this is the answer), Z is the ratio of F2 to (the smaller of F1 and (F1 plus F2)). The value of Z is -0.66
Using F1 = -0.8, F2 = 0.5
